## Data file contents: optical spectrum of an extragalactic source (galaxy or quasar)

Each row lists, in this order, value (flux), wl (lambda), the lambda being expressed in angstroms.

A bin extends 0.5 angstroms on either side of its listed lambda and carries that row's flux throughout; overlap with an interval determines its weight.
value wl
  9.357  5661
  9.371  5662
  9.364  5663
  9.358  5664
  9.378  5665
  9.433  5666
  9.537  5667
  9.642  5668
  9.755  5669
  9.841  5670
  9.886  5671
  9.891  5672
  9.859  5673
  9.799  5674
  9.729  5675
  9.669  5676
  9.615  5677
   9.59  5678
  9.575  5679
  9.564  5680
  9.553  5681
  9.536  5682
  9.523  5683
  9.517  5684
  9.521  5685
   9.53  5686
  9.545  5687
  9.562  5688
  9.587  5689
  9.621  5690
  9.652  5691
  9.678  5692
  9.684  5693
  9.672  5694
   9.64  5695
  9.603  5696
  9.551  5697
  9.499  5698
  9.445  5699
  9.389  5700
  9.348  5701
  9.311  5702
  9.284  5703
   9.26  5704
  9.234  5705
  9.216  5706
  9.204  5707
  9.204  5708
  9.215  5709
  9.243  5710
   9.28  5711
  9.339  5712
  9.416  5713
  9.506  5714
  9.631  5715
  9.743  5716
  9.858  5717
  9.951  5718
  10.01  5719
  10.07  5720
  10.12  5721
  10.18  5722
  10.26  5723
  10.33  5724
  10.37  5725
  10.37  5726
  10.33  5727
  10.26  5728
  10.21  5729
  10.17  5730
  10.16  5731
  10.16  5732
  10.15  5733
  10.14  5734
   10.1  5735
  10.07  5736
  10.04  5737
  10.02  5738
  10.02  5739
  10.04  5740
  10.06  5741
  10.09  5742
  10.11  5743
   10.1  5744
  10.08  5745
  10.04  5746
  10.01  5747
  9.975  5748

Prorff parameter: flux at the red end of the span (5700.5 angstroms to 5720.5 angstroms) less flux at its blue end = 0.72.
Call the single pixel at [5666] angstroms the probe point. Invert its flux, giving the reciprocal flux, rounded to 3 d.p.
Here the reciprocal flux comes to 0.106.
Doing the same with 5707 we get 0.109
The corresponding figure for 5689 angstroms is 0.104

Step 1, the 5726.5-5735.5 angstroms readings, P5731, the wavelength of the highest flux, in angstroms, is 5727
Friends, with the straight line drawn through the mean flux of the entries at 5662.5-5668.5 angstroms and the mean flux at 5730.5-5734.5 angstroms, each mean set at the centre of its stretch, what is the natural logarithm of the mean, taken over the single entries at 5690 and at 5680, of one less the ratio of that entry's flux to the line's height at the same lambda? -5.0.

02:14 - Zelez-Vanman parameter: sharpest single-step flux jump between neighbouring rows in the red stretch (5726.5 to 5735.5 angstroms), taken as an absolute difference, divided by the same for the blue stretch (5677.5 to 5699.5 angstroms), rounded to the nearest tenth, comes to 1.3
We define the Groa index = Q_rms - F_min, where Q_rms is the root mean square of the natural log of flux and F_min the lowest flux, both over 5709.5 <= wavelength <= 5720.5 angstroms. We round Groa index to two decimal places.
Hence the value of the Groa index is -6.98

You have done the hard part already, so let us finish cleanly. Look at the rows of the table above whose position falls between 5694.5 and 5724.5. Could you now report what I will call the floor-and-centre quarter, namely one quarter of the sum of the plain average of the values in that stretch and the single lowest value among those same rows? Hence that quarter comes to 4.70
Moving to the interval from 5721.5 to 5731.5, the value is 5.11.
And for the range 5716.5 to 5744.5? 5.00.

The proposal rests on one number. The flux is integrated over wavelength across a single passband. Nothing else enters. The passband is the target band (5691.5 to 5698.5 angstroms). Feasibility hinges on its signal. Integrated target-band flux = 67.3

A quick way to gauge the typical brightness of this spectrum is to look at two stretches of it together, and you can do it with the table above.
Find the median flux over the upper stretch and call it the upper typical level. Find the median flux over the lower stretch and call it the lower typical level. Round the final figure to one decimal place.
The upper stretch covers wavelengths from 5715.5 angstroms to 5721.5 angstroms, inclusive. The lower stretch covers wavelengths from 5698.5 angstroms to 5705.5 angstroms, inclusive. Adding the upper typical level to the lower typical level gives 19.3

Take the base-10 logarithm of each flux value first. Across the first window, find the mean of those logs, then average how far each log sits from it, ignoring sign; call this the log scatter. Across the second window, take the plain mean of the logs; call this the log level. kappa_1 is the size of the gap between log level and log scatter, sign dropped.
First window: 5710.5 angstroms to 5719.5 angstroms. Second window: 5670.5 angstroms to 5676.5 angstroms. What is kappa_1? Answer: 0.981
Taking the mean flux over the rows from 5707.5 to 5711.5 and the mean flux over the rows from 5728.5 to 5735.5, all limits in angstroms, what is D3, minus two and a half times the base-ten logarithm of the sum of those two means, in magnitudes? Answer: -3.219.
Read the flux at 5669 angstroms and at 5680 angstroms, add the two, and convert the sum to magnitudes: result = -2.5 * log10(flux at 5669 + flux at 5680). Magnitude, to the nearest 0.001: -3.215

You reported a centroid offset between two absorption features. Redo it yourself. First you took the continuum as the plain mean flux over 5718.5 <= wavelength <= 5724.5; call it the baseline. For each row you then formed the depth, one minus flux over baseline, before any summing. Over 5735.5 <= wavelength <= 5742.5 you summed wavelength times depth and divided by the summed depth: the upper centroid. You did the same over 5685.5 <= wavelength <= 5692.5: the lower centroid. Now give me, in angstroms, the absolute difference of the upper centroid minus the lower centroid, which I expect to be 50.0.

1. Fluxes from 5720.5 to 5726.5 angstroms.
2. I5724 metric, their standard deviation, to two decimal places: 0.10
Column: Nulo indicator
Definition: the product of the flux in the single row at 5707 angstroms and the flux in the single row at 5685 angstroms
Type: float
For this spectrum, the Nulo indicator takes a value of 88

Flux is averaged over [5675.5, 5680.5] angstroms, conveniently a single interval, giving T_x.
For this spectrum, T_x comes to 9.6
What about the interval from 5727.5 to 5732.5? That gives 10.2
